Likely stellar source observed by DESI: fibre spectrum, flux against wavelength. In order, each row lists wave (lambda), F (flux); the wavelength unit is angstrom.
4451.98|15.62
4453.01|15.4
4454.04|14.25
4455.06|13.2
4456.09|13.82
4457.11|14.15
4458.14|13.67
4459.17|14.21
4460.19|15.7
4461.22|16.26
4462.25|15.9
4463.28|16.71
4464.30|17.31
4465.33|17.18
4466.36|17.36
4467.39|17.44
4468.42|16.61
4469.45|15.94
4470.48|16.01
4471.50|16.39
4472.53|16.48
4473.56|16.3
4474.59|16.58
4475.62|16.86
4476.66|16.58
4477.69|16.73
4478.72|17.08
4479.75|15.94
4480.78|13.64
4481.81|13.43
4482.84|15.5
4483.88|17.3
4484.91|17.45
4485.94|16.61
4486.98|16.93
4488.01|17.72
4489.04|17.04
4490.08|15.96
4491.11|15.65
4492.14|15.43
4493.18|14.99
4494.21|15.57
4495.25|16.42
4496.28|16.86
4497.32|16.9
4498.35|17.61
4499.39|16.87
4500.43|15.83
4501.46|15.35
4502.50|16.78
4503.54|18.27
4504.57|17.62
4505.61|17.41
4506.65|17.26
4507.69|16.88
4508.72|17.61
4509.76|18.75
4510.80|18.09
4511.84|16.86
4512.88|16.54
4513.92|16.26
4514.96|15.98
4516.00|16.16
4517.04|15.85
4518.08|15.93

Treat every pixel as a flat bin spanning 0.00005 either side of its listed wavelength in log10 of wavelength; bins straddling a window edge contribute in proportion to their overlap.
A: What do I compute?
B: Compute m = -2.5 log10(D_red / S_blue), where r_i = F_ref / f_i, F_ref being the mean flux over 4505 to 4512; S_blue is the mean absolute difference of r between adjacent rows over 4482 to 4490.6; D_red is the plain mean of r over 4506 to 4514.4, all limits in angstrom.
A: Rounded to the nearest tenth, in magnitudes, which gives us -3.3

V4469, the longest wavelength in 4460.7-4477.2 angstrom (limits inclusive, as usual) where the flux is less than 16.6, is 4476.66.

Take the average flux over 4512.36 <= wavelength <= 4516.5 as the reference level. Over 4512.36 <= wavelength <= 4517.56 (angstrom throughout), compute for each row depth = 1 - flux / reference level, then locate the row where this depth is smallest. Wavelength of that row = 4512.88 angstrom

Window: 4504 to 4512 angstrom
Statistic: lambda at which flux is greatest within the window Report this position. 4509.76 angstrom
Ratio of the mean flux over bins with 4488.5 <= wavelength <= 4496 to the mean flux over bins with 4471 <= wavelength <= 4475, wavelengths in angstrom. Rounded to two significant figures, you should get 0.97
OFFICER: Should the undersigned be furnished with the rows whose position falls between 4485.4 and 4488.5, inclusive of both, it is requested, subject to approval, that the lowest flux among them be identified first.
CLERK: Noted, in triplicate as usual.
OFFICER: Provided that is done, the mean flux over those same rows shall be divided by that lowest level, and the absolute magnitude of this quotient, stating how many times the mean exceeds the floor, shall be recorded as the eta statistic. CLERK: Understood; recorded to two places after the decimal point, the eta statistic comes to 1.03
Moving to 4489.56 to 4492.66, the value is 1.02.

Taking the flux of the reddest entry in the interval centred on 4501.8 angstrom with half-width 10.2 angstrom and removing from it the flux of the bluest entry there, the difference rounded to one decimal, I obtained 1.4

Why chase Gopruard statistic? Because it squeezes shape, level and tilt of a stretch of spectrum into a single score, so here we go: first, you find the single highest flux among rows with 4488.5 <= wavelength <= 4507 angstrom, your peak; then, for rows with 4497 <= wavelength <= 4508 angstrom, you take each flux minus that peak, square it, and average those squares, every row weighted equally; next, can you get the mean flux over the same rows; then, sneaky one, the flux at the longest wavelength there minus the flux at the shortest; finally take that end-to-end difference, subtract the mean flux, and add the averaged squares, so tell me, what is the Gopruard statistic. -15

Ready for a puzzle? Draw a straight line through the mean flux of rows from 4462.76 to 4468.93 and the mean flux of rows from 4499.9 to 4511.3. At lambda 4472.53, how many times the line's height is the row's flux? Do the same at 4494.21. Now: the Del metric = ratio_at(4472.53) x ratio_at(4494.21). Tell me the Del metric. 0.870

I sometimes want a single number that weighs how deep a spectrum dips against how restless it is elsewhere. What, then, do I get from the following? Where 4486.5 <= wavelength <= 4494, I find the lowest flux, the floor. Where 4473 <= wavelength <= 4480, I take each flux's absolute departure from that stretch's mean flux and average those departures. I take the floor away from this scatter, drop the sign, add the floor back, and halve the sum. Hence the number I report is 14.9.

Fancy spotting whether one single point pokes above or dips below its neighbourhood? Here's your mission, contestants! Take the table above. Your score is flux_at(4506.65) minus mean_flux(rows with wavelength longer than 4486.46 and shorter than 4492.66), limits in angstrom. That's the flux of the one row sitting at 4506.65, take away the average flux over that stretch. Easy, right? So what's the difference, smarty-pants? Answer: 0.80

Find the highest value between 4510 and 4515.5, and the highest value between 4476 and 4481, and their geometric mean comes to 17.6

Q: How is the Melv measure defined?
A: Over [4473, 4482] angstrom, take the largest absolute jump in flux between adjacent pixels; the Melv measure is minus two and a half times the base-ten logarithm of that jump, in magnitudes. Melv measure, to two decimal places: -0.90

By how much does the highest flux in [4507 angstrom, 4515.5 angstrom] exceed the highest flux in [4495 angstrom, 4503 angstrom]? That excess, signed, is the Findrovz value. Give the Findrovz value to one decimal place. 1.1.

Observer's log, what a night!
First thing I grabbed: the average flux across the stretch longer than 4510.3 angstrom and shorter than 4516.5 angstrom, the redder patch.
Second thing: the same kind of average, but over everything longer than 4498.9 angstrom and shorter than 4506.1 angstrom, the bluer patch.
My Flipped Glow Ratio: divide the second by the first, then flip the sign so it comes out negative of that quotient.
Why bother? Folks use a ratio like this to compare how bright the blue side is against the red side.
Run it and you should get -1.01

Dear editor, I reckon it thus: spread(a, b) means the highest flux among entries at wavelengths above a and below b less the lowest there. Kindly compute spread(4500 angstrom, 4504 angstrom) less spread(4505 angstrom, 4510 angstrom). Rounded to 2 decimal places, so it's 1.05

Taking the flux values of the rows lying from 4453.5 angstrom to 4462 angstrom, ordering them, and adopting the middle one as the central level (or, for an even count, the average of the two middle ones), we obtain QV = 14.2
